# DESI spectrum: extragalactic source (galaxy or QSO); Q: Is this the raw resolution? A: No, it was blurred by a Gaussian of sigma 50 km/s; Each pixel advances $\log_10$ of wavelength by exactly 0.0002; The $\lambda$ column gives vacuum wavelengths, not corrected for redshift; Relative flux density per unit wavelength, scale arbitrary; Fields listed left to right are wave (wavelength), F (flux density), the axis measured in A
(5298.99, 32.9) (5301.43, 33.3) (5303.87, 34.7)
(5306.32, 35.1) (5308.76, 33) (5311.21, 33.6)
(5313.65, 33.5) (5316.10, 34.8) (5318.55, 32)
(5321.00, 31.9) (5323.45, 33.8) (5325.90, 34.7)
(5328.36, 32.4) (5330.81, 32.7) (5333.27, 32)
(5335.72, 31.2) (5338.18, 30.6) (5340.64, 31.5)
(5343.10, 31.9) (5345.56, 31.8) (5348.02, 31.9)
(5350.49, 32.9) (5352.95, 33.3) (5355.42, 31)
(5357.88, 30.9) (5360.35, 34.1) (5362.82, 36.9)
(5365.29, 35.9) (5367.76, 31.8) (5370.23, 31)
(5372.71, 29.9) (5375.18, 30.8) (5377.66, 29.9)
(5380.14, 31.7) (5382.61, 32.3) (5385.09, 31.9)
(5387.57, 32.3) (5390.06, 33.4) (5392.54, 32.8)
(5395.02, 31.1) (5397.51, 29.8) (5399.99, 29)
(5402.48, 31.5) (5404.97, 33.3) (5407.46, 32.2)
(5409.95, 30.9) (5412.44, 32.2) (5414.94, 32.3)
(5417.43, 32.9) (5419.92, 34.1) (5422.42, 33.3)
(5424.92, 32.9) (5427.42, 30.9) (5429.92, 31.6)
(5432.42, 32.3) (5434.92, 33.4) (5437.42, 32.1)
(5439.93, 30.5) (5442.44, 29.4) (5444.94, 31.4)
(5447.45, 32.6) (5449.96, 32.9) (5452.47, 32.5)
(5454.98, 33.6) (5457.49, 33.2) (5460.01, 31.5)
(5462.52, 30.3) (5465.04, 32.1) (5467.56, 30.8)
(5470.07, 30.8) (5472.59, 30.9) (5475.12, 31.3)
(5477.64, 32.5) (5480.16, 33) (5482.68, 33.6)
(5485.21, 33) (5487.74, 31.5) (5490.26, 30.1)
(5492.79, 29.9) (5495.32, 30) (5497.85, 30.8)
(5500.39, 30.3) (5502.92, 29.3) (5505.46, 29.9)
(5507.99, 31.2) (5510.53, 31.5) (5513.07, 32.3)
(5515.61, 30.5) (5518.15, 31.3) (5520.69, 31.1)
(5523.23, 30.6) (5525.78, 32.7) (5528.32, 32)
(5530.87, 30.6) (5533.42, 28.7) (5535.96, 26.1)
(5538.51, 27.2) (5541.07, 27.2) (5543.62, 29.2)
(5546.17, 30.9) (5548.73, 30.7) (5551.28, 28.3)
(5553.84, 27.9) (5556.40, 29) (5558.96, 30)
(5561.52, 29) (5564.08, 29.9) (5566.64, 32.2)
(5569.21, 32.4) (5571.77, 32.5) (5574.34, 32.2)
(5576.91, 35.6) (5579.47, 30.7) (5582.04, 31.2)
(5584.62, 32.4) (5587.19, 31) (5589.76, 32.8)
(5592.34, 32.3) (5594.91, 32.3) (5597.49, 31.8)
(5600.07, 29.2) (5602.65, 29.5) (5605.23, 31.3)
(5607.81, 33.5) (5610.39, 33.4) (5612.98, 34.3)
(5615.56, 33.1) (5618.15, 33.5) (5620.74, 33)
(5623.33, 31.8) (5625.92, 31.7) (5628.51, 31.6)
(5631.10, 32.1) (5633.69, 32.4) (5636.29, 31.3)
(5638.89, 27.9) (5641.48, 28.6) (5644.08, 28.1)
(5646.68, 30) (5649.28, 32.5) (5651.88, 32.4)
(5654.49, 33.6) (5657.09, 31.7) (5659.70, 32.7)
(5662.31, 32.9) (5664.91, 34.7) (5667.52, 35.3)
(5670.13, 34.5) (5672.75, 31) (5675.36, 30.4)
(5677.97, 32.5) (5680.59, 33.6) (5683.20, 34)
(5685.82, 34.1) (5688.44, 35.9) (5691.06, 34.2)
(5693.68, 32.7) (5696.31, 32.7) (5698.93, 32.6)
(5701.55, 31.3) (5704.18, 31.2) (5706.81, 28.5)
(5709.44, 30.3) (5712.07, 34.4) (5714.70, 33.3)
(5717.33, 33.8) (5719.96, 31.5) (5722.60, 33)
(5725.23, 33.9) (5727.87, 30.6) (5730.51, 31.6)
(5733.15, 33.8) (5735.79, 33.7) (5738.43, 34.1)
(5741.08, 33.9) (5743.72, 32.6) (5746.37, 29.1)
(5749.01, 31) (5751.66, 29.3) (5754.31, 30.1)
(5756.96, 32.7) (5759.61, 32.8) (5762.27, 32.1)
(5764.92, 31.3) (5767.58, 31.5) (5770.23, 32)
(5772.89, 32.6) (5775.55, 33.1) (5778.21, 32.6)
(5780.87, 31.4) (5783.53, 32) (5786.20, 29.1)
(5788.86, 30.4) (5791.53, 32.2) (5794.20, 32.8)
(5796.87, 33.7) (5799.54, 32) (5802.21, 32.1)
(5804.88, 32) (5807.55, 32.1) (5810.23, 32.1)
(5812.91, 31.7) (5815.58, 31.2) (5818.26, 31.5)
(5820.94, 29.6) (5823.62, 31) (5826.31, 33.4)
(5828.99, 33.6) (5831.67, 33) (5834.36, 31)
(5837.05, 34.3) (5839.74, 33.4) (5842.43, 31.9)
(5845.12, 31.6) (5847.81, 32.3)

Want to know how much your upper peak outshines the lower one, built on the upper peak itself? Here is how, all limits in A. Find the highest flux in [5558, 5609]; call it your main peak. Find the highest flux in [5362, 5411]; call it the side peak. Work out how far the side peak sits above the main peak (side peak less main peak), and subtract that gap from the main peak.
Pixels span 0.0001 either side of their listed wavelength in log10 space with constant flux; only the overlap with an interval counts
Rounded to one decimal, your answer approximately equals 34.3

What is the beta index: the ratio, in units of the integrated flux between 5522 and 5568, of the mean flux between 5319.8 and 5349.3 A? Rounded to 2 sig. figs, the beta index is 0.024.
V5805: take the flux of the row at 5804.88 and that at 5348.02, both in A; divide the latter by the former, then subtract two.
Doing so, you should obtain -1.00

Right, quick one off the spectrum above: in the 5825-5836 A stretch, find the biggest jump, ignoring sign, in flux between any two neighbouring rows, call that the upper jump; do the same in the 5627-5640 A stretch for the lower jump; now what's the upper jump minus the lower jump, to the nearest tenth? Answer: -1.4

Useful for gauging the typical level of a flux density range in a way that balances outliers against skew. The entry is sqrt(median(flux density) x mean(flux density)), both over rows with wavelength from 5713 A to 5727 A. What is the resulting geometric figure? 33.2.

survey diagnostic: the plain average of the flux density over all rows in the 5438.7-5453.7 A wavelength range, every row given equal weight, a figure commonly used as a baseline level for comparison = 31.55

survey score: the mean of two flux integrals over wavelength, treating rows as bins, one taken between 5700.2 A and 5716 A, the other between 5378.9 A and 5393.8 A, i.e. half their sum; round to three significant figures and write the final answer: 490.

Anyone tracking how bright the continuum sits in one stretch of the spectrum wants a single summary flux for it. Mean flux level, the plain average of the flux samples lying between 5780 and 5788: 30.8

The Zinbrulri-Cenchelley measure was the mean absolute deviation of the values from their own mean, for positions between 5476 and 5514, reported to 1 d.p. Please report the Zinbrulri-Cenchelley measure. 1.1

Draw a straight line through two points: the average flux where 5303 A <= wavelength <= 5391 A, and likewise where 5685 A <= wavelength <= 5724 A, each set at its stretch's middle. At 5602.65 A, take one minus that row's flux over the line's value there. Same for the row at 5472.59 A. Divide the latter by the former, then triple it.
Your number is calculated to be 1.6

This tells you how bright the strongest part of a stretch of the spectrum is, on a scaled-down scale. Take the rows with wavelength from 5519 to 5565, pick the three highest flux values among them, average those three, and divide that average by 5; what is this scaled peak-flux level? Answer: 6.39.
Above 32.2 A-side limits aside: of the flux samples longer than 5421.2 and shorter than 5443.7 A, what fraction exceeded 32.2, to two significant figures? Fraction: 0.44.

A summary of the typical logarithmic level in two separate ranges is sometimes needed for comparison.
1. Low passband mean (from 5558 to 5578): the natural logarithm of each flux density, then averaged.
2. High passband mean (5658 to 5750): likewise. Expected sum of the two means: 6.94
